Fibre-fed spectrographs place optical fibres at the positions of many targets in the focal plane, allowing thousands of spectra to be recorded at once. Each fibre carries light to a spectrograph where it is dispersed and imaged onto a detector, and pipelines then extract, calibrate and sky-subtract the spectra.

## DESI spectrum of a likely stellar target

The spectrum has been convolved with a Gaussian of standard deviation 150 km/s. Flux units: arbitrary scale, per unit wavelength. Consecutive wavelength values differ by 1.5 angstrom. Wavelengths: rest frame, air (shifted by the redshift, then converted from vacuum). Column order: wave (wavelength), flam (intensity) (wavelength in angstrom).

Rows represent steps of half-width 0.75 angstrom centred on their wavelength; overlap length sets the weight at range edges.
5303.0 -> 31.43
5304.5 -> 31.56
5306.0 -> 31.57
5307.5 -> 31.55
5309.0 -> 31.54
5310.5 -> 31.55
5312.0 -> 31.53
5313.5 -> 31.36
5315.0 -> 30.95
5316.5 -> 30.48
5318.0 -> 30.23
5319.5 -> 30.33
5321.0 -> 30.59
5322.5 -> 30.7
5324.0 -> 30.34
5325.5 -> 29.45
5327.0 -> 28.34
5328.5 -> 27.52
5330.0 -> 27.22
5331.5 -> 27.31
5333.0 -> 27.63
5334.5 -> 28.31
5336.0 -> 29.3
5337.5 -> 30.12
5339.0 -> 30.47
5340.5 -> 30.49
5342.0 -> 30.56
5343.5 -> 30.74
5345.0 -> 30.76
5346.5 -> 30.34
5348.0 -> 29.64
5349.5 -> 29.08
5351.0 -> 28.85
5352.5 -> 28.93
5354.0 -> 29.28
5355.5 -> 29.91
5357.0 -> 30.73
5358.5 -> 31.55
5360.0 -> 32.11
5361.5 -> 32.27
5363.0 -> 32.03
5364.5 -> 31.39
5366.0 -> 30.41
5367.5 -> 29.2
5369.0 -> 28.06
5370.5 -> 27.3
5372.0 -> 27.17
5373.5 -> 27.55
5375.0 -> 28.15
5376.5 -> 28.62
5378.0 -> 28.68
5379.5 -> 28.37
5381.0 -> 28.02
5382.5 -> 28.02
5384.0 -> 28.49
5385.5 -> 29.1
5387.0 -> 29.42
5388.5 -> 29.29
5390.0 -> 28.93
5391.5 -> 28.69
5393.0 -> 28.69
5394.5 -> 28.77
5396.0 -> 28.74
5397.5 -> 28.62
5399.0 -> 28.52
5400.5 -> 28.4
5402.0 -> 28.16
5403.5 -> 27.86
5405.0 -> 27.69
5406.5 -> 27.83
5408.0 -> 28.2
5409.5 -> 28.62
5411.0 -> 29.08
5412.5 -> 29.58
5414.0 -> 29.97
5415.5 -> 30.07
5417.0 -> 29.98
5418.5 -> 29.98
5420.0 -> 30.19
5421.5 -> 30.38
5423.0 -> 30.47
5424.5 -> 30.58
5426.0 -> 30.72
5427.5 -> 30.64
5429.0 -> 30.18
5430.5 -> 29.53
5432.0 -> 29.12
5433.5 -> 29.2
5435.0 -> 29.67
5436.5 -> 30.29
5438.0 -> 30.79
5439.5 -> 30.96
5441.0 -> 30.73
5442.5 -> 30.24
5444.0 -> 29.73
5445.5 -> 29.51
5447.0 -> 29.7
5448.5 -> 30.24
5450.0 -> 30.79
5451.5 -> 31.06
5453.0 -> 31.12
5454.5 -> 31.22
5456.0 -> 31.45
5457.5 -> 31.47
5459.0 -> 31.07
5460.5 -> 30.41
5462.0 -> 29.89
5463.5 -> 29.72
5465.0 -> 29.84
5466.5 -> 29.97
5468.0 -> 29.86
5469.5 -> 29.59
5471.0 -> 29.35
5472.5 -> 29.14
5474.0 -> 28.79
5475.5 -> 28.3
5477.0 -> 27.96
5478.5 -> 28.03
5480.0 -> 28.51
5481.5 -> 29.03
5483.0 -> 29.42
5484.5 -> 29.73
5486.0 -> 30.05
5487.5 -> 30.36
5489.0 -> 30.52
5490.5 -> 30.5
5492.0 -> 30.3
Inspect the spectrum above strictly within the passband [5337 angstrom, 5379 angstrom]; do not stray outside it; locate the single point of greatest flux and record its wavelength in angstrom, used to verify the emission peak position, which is 5361.5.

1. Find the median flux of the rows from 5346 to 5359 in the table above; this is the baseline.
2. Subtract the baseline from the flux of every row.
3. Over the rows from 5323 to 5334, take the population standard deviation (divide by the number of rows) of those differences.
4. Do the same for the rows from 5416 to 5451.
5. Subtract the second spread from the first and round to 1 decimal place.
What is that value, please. 0.6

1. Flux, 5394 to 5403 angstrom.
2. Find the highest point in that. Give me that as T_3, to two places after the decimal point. 28.77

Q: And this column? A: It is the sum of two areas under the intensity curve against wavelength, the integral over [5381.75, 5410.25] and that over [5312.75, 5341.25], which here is 1655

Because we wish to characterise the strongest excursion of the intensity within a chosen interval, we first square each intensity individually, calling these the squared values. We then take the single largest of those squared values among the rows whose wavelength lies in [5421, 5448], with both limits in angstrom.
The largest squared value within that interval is 959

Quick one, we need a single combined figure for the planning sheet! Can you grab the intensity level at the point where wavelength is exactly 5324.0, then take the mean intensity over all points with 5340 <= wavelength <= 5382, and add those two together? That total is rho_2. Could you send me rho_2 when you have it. 60.0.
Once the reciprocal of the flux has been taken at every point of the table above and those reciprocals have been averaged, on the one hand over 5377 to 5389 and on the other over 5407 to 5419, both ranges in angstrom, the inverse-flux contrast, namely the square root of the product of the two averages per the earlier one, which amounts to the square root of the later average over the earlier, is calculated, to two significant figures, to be 0.99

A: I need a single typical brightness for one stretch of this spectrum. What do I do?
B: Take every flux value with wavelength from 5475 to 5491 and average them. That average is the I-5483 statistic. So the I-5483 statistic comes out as 29.3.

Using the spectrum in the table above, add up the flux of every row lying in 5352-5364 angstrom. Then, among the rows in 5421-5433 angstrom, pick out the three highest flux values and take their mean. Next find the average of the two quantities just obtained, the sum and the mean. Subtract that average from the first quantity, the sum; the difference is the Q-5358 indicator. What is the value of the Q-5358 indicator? 108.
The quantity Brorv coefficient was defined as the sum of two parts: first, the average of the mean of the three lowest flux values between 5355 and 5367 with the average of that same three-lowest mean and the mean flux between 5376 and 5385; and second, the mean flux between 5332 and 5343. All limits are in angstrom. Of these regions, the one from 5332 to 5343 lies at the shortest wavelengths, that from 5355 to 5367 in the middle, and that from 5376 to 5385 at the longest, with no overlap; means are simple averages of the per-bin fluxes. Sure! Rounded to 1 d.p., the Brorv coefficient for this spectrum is 59.4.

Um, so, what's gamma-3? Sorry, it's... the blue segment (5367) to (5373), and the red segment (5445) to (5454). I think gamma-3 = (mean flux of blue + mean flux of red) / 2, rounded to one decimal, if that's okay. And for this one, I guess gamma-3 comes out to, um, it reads 29.2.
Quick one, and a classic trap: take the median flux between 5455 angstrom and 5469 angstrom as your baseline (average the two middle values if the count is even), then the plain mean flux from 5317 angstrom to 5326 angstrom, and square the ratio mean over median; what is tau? 1.02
